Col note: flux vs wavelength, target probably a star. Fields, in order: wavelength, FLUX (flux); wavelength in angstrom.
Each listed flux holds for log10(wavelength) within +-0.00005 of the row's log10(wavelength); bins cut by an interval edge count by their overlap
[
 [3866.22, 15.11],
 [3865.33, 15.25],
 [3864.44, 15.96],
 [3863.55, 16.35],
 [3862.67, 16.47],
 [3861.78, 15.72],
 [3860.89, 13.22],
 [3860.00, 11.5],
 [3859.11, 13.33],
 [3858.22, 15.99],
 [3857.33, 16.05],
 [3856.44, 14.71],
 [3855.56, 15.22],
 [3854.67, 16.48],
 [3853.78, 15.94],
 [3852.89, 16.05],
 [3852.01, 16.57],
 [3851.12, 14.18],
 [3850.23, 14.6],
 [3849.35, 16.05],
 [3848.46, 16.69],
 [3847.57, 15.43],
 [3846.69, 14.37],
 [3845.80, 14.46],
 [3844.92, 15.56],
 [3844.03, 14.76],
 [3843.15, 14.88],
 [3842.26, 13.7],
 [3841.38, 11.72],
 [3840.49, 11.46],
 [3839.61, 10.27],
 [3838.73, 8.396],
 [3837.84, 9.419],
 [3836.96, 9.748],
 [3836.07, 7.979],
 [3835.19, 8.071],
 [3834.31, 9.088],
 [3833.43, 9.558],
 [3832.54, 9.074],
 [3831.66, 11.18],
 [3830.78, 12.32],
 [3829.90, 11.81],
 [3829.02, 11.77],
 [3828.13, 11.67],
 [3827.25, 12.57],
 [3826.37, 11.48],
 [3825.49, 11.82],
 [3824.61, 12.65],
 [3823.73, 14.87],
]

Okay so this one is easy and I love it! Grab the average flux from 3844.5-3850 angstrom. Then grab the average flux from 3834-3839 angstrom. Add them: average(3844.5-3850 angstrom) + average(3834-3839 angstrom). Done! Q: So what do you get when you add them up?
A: 24.2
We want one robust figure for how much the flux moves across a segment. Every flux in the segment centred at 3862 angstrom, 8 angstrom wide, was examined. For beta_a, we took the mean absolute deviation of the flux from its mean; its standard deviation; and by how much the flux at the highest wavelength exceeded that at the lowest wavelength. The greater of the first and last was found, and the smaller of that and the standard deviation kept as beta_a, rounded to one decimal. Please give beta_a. 1.5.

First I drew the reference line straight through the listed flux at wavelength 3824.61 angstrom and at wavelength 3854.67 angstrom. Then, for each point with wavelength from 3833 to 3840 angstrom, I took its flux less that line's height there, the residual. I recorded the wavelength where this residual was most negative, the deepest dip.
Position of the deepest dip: 3836.07 angstrom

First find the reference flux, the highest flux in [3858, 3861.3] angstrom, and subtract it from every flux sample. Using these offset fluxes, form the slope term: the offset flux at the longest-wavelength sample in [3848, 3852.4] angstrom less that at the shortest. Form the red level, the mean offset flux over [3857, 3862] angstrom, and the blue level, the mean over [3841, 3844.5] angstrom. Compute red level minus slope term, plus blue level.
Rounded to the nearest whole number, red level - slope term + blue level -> -4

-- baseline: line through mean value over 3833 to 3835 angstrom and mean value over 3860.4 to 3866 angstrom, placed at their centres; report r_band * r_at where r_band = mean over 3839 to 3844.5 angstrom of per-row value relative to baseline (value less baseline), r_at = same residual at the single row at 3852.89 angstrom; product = 5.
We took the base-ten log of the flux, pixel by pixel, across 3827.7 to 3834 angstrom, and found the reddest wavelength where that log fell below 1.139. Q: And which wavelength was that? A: 3833.43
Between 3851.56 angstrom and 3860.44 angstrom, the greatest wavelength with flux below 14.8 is 3860.00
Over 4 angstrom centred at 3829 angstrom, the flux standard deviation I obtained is 0.4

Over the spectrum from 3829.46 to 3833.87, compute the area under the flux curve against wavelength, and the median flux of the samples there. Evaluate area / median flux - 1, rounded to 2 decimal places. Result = 3.26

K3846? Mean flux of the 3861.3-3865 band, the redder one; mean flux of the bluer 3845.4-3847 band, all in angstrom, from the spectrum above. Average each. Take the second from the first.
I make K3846 1.7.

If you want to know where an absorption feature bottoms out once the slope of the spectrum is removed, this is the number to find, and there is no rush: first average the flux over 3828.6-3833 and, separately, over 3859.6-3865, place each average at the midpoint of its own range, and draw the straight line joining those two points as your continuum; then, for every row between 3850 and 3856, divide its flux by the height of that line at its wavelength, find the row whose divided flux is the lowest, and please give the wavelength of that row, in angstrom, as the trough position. 3851.12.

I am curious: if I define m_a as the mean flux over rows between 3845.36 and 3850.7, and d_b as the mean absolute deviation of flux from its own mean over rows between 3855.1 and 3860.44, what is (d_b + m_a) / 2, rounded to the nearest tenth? 8.3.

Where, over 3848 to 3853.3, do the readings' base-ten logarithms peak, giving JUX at 3848.46 angstrom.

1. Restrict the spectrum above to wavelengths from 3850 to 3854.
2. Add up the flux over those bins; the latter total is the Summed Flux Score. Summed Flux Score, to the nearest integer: 77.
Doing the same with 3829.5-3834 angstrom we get 54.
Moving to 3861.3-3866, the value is 80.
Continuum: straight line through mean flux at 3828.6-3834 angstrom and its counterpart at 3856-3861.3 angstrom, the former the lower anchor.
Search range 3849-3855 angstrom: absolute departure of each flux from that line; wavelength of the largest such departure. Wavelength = 3852.01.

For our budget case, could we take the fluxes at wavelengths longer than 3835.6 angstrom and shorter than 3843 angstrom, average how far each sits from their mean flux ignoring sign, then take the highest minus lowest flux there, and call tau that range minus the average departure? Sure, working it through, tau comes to 4.3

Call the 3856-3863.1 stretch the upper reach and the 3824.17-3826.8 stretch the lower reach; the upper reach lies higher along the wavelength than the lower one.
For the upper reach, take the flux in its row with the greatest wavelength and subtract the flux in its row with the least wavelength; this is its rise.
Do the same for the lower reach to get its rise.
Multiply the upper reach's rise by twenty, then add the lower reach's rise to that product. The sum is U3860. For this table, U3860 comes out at 34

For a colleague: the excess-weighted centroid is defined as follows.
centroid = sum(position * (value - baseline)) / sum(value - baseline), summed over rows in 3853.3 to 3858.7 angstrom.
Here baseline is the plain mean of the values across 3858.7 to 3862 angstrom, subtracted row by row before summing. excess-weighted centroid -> 3856.0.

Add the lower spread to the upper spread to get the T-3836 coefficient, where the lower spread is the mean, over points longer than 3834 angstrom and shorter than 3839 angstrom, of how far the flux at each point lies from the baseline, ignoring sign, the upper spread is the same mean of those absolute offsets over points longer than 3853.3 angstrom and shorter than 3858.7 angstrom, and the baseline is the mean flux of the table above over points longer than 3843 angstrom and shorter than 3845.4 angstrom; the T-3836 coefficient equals 7.1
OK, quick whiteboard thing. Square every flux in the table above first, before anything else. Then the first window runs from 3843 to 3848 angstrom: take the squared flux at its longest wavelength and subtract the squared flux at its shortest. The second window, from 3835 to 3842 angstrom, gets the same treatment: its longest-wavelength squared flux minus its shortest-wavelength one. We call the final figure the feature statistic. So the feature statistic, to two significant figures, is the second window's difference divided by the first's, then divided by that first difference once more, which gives 0.26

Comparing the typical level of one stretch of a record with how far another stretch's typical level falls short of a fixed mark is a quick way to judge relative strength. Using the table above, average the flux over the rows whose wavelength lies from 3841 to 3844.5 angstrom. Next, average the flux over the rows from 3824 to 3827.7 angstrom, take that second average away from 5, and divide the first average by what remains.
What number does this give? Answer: -1.9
